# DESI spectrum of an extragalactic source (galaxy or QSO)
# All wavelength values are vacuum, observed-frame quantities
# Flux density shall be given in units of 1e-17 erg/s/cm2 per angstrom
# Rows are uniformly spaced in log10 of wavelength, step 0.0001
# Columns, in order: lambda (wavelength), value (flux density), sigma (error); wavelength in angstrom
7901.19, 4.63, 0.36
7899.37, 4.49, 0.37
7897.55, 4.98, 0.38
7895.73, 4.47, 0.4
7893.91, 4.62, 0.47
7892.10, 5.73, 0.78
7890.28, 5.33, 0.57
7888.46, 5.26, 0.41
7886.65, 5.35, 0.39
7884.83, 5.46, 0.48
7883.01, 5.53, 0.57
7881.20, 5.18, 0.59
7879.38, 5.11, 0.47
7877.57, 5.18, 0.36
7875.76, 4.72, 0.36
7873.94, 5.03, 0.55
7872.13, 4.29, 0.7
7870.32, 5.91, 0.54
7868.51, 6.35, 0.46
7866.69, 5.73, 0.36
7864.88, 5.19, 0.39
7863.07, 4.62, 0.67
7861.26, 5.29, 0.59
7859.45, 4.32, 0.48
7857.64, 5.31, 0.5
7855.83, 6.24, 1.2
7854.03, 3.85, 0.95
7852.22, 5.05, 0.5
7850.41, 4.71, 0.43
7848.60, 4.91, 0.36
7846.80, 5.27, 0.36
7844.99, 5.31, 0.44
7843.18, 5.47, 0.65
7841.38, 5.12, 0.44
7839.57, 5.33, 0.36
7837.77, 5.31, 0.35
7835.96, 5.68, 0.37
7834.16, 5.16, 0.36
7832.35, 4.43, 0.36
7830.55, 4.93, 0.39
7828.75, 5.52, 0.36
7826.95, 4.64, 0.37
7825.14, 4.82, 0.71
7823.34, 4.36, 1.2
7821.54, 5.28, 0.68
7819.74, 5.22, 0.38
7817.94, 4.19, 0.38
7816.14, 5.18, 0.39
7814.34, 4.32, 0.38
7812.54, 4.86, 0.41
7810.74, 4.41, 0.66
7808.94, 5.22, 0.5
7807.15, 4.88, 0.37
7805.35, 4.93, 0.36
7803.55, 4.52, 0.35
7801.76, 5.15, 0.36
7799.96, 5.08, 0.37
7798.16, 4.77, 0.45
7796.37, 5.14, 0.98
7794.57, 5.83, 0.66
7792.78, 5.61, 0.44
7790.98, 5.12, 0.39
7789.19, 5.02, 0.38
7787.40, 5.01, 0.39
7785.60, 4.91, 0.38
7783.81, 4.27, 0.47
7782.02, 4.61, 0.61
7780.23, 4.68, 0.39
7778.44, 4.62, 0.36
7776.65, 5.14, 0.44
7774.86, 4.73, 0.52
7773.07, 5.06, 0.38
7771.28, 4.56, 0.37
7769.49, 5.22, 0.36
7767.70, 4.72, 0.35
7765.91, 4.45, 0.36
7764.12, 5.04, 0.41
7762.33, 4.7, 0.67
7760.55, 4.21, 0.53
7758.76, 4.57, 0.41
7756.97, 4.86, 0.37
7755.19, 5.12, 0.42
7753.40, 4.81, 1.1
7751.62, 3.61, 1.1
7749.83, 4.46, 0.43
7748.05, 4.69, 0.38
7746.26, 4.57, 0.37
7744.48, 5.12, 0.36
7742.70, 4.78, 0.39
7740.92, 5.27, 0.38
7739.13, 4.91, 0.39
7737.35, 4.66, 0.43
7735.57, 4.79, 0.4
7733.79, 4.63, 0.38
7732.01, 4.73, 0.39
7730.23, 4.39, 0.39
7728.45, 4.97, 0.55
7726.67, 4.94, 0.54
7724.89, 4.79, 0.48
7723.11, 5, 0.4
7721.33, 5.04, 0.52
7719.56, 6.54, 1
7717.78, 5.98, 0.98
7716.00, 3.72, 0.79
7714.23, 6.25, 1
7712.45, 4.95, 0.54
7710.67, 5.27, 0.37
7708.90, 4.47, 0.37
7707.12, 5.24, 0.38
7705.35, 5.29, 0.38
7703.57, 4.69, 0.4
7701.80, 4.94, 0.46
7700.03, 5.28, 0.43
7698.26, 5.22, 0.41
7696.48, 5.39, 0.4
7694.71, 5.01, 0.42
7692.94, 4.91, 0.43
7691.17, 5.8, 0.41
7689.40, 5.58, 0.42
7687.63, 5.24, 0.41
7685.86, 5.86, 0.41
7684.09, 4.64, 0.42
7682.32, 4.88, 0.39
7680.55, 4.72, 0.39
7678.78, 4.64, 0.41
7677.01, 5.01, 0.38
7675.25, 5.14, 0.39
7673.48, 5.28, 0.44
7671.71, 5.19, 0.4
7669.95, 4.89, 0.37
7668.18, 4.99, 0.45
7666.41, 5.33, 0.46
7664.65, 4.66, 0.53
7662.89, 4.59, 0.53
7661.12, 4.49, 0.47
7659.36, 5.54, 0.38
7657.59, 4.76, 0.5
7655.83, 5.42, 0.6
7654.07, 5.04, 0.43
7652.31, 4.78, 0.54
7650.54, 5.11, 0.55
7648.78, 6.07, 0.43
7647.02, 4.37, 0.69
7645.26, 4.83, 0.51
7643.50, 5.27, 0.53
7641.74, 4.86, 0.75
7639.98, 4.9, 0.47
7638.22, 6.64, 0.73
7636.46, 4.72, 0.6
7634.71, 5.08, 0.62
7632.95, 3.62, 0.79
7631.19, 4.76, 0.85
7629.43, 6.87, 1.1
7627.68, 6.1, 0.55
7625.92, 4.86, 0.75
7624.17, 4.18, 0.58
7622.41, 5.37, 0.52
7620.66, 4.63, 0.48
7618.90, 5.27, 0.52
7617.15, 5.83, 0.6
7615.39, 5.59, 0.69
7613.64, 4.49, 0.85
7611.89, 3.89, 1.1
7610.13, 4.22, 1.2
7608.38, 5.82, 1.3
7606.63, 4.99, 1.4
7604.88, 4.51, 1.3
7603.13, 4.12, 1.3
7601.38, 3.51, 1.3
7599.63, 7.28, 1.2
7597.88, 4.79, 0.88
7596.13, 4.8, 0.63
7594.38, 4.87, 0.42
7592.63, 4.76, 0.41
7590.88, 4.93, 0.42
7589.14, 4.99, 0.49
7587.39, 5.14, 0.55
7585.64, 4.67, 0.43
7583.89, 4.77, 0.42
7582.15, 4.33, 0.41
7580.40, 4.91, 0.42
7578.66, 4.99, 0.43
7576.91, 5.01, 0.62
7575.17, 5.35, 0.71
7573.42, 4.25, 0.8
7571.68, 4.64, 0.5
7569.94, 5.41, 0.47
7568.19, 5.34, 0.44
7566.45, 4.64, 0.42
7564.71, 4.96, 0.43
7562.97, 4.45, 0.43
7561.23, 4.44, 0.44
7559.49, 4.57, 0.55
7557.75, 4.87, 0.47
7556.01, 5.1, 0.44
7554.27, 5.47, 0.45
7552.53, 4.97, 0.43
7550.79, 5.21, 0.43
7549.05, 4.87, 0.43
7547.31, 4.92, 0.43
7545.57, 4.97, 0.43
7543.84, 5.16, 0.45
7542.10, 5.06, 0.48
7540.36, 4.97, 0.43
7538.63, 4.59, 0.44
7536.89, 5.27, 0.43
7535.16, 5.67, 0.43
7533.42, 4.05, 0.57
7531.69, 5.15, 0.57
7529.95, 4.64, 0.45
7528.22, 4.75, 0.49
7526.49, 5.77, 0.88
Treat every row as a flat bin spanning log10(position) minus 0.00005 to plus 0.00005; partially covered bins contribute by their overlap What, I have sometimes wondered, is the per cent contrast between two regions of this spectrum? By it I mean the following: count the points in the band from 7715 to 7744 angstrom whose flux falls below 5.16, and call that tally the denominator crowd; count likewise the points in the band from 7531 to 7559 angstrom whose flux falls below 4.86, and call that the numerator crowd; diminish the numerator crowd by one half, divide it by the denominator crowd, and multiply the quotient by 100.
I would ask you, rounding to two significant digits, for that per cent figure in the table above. 12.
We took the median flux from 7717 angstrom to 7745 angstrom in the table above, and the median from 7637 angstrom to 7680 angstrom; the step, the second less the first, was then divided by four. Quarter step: 0.019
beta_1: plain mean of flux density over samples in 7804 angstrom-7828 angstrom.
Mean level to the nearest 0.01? 4.79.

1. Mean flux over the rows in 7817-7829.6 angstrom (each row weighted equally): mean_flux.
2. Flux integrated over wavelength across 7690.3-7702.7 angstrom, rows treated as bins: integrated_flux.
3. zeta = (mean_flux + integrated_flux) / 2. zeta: 34.8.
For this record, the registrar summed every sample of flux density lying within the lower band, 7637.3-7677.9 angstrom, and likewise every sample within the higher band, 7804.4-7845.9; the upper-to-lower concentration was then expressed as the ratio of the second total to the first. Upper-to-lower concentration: 0.978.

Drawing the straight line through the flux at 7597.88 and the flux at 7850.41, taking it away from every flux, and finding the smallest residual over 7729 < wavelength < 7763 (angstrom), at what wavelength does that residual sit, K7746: 7751.62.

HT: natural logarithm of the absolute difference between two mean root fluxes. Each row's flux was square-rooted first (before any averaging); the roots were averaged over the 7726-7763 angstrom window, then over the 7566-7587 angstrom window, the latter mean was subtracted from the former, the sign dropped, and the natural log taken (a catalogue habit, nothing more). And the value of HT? -3.3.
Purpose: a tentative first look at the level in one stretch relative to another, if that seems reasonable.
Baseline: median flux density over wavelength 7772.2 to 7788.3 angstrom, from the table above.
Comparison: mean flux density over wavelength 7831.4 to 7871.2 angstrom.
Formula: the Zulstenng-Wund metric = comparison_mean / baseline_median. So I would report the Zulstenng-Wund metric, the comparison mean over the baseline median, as 1.10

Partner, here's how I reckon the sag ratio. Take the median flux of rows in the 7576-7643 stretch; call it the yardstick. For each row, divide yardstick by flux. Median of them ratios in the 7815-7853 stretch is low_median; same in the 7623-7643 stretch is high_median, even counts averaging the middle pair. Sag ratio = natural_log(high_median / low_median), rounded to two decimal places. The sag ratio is 0.06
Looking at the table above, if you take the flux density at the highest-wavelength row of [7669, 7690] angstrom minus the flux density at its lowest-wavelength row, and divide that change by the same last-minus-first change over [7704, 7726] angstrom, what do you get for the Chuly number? -1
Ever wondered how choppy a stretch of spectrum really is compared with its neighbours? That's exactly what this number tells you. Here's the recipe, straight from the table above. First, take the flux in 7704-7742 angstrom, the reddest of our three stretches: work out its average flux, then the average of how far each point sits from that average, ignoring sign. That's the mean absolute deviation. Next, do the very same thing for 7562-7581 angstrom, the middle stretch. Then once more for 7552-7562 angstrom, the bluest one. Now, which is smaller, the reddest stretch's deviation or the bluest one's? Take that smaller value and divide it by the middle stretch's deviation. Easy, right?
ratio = 0.93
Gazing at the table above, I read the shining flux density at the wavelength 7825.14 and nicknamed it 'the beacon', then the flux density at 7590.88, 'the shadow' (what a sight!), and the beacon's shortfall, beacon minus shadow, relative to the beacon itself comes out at -0.02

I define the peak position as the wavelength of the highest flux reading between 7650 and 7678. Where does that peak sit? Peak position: 7659.36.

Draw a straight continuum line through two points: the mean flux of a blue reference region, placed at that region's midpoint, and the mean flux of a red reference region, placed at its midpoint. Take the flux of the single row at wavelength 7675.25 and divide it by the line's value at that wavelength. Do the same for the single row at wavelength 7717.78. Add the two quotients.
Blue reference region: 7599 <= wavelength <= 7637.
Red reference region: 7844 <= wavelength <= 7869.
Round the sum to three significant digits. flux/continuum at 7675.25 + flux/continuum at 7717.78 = 2.21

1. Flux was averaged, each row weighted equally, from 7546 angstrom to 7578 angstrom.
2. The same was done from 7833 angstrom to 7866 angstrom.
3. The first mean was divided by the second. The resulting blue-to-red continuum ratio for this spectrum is 0.960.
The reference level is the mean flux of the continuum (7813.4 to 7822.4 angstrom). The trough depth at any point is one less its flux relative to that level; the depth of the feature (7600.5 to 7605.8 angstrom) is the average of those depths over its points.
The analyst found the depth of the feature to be 0.16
